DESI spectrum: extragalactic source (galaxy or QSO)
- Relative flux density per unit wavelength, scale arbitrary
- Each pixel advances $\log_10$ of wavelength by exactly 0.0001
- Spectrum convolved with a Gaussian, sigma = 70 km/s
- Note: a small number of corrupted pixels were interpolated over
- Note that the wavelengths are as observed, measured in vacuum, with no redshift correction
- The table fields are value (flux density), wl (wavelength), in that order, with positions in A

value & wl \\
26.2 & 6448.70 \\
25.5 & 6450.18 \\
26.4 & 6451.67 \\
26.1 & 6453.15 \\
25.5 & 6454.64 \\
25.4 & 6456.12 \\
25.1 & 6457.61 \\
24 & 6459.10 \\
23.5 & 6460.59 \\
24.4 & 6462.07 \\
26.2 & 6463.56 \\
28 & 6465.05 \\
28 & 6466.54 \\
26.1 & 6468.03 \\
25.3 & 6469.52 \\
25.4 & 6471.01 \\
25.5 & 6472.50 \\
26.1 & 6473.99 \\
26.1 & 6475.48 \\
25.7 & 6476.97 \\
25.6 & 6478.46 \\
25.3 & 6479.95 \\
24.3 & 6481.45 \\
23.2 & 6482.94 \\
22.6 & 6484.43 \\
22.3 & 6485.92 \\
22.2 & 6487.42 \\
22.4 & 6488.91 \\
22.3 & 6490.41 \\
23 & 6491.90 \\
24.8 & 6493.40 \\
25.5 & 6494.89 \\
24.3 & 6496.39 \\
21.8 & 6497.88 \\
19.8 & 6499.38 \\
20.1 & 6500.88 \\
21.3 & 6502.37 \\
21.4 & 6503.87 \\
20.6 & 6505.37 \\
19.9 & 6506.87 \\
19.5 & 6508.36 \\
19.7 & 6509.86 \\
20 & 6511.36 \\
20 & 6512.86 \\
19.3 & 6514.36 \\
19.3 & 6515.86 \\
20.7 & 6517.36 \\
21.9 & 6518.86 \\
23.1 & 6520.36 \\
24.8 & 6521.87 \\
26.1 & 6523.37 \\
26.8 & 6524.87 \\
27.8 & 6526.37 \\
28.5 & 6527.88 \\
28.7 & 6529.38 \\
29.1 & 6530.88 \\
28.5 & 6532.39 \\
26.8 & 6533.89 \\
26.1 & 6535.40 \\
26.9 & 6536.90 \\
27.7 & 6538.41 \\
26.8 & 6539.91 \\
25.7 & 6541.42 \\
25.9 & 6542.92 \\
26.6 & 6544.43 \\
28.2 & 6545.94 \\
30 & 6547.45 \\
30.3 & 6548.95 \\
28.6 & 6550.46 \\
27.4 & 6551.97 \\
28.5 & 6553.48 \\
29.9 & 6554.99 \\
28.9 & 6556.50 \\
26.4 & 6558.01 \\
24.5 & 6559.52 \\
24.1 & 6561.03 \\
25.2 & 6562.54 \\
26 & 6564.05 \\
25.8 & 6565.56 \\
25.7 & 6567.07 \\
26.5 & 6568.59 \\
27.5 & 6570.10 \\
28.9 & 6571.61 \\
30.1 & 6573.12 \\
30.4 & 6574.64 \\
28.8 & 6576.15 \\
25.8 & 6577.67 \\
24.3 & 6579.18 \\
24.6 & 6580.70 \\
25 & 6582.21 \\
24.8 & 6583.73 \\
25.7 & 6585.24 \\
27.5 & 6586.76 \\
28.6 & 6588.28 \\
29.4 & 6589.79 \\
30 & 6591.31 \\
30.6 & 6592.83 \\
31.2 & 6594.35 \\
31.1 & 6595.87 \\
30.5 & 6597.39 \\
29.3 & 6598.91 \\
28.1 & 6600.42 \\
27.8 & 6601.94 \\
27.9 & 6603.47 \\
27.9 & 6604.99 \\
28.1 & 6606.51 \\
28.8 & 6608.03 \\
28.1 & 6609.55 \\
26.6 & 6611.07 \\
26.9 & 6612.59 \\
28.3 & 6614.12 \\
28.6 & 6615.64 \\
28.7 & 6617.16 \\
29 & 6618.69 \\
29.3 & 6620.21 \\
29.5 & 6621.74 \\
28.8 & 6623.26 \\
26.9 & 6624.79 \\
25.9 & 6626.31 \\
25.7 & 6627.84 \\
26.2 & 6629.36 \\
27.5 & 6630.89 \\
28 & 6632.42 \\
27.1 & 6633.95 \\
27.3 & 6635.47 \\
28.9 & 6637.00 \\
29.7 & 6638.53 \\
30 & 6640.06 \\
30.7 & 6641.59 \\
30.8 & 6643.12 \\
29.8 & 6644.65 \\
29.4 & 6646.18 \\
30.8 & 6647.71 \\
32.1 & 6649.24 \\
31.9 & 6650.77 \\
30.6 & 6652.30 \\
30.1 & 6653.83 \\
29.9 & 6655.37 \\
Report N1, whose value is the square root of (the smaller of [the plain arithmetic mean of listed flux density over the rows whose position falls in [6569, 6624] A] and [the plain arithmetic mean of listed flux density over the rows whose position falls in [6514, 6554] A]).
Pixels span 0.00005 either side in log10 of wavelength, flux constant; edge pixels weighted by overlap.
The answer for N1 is 5.13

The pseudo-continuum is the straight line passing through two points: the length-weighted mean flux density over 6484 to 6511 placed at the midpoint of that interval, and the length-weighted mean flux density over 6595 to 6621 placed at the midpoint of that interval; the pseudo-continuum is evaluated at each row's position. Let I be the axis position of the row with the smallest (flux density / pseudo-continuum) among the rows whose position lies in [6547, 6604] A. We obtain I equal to 6579.18 A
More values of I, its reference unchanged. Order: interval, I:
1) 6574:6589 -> 6579.18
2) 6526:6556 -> 6541.42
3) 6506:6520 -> 6515.86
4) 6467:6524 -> 6515.86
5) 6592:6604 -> 6601.94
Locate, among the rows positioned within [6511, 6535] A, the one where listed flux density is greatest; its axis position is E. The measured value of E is 6530.88 A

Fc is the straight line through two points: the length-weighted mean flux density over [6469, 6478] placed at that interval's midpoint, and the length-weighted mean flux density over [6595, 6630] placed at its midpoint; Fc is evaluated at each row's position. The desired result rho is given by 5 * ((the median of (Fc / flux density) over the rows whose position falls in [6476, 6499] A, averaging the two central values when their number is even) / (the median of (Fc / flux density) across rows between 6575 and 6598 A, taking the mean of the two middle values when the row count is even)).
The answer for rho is 5.7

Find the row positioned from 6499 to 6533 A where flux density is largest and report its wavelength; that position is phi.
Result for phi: 6530.88 A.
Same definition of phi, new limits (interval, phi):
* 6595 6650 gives 6649.24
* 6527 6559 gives 6548.95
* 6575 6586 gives 6576.15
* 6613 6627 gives 6621.74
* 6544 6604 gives 6594.35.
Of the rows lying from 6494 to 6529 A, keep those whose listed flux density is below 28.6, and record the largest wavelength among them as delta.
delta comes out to 6527.88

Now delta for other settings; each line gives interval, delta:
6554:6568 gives 6567.07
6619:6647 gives 6635.47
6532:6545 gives 6544.43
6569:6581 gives 6580.70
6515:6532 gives 6527.88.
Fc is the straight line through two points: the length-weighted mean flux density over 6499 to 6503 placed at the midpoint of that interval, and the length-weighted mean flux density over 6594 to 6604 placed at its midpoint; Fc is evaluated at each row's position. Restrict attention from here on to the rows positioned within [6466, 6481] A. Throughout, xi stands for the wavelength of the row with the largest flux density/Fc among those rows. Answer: 6466.54 A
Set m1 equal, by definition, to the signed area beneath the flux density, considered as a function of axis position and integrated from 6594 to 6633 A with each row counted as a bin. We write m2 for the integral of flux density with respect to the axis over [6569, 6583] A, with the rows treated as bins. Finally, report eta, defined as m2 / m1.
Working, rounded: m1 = 1101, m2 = 381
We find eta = 0.3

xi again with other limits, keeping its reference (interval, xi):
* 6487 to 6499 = 6494.89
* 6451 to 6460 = 6451.67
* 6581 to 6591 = 6589.79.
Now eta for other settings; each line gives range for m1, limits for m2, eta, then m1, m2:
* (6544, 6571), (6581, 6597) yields 0.6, 736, 453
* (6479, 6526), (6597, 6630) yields 0.9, 1046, 925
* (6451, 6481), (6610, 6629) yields 0.7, 770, 529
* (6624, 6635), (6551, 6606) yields 5.2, 295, 1520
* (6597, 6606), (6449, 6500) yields 4.9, 256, 1258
